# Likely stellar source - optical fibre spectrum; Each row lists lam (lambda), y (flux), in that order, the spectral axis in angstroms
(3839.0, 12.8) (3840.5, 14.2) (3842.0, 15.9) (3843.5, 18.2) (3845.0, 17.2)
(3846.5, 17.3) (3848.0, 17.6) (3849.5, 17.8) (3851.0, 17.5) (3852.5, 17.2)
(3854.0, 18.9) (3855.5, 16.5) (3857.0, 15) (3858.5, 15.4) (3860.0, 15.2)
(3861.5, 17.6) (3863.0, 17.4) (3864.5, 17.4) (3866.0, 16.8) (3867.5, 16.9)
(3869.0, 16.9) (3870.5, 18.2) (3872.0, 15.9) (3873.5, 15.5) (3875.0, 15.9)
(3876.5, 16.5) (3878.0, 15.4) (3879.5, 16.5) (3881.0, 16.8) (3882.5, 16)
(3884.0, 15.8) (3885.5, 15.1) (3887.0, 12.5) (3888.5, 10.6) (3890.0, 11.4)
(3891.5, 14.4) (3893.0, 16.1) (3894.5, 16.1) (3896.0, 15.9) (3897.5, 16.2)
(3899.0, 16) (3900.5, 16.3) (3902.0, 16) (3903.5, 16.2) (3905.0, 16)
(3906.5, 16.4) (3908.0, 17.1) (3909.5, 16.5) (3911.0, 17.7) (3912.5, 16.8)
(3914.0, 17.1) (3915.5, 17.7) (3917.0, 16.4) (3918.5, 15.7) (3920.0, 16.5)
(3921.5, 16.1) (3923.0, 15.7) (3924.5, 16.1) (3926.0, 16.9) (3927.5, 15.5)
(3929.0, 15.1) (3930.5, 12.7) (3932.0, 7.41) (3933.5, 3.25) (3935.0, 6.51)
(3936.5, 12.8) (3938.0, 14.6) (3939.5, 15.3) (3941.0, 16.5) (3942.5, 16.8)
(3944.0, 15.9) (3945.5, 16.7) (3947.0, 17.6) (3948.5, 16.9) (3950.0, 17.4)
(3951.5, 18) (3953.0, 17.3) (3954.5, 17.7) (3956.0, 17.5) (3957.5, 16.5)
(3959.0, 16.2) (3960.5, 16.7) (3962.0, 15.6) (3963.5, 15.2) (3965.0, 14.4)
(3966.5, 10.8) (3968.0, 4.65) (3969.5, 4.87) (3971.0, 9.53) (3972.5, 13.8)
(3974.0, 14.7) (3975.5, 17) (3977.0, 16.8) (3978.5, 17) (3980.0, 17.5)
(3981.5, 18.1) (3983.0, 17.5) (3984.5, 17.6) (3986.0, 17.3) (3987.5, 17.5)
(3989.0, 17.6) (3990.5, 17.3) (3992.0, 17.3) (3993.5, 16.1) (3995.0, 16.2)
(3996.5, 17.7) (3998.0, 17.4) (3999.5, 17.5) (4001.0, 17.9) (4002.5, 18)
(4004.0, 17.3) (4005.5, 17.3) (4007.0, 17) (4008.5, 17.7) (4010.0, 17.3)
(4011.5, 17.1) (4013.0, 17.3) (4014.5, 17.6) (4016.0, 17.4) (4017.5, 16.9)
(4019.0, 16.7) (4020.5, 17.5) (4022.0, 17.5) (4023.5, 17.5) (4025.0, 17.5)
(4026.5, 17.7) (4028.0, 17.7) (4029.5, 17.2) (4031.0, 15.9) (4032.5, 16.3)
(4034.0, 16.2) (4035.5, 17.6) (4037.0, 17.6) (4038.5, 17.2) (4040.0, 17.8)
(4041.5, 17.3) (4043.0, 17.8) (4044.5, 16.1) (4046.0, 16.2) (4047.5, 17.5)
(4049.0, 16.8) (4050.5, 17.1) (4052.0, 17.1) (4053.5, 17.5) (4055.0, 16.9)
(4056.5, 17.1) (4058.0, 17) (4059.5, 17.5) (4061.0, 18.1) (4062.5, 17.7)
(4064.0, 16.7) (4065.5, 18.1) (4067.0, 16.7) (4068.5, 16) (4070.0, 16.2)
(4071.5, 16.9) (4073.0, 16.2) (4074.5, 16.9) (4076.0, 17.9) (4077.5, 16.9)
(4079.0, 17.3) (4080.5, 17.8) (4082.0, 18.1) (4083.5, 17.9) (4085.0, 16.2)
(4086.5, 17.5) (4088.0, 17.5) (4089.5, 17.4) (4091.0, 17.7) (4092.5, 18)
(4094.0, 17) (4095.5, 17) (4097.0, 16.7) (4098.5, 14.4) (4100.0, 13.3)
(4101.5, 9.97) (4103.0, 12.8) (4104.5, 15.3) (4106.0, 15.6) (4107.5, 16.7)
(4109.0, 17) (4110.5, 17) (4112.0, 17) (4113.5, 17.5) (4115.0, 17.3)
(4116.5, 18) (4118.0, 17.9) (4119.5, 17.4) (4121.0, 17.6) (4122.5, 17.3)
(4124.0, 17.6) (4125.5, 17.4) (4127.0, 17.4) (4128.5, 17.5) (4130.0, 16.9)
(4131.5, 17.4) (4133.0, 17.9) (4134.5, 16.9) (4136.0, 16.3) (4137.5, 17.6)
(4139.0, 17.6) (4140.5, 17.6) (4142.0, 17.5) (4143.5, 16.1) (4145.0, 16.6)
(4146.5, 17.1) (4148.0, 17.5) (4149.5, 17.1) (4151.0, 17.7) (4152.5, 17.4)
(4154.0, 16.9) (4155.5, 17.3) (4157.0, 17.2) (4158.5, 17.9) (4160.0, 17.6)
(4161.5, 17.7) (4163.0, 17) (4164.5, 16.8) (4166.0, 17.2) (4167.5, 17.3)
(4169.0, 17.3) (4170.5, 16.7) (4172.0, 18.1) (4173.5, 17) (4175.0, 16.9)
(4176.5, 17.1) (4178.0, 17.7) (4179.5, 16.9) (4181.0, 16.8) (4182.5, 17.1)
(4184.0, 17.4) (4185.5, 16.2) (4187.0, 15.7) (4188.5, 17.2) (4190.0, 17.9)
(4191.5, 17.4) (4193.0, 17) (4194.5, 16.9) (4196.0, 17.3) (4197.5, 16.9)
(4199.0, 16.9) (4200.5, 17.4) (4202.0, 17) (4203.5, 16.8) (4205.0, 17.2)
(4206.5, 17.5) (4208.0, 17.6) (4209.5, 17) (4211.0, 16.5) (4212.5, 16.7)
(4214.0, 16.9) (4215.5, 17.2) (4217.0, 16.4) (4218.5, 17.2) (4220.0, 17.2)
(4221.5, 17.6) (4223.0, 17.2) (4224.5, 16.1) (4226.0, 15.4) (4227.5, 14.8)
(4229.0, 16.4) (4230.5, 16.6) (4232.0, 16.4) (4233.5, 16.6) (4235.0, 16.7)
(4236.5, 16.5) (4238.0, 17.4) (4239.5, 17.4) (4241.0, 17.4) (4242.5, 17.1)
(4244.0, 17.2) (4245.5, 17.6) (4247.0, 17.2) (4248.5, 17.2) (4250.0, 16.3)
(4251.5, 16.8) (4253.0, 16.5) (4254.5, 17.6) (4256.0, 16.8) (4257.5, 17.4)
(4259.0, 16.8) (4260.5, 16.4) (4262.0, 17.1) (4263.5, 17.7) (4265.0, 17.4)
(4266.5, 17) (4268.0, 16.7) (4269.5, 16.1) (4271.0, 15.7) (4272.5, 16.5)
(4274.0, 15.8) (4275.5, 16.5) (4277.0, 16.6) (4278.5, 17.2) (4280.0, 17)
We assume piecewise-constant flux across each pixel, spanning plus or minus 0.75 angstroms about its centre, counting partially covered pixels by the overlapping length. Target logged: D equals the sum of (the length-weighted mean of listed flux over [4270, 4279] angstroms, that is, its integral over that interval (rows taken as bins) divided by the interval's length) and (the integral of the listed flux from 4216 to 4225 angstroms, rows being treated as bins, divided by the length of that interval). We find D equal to 33.3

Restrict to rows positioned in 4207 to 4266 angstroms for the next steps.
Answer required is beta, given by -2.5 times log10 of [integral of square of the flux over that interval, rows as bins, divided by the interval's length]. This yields -6.14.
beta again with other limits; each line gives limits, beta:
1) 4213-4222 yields -6.16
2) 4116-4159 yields -6.19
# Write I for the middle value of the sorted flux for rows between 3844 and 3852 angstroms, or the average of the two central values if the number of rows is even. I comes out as 17.5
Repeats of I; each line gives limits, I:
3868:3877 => 16.2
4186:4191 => 17.2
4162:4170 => 17.2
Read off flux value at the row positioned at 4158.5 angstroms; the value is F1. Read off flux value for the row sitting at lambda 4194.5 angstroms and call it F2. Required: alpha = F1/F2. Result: 1.06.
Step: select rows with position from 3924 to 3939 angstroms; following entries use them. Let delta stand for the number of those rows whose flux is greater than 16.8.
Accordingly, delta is 1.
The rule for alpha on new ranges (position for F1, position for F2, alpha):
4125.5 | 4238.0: 1.00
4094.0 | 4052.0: 0.99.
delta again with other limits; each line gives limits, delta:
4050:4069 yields 10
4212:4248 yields 13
